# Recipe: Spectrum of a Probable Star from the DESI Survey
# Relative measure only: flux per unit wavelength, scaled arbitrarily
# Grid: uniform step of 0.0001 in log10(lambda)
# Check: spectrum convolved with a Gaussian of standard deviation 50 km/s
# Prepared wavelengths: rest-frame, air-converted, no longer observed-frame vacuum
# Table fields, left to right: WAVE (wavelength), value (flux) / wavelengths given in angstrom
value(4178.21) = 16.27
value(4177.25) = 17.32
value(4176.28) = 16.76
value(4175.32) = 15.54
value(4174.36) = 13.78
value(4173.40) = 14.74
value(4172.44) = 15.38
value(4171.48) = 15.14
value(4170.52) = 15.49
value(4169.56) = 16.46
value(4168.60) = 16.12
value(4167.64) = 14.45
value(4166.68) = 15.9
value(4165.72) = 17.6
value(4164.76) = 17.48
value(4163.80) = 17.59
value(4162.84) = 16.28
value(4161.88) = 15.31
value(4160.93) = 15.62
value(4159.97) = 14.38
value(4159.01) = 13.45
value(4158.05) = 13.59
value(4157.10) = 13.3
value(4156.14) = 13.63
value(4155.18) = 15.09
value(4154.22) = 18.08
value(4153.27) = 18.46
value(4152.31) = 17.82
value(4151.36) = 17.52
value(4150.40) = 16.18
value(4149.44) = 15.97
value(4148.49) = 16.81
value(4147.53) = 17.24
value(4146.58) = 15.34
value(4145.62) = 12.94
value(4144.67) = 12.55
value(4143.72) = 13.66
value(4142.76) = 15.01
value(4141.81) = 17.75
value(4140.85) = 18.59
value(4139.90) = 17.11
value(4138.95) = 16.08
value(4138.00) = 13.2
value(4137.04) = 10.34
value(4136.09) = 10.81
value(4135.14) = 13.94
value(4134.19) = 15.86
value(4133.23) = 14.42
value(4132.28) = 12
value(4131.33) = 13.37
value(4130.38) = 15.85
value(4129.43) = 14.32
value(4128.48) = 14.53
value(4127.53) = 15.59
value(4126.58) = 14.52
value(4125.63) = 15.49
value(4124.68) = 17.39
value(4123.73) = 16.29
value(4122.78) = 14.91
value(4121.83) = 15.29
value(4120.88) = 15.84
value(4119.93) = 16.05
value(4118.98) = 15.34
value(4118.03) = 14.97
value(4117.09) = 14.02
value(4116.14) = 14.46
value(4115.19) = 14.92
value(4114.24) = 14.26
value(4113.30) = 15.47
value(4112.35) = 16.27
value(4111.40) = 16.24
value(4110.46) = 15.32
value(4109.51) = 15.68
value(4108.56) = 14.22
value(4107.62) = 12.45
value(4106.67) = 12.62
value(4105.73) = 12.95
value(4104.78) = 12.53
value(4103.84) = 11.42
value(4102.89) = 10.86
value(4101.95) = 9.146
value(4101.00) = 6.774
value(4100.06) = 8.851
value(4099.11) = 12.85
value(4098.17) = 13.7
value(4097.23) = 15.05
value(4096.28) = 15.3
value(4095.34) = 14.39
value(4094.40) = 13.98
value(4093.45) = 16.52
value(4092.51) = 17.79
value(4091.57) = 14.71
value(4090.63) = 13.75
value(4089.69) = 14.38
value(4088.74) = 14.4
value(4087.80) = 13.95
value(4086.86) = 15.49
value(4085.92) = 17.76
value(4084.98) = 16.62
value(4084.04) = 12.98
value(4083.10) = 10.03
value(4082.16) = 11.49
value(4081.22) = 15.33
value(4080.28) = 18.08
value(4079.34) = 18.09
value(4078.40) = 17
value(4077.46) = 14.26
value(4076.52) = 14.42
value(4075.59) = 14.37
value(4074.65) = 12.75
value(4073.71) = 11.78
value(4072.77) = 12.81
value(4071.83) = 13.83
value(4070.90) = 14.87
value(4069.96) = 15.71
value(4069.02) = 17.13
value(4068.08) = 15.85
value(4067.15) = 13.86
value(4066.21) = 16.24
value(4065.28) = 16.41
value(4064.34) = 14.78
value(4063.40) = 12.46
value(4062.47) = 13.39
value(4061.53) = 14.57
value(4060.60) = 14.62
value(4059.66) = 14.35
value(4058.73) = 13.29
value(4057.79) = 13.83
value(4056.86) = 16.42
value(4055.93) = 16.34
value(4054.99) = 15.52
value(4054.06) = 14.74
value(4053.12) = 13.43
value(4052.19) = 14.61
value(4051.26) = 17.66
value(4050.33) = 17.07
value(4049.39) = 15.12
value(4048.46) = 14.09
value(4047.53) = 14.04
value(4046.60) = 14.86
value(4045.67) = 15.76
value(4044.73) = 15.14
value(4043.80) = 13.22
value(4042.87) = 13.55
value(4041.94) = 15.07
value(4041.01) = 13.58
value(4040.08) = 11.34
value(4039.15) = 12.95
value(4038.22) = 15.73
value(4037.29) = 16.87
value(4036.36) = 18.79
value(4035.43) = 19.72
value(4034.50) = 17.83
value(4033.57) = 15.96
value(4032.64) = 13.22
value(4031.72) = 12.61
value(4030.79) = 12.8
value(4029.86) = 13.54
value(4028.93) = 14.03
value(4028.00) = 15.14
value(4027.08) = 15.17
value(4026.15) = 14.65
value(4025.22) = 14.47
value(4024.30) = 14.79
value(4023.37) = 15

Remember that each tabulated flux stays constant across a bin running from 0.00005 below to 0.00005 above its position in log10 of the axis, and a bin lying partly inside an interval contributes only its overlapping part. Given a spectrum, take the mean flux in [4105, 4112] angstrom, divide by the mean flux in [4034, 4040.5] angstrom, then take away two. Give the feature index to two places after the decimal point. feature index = -1.12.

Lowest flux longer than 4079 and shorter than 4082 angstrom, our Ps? 15.33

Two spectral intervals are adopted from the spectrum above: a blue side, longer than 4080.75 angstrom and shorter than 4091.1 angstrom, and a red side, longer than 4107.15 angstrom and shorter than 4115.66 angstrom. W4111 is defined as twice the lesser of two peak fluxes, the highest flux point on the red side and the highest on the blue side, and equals 32.5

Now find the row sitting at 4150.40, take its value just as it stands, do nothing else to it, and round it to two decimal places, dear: 16.18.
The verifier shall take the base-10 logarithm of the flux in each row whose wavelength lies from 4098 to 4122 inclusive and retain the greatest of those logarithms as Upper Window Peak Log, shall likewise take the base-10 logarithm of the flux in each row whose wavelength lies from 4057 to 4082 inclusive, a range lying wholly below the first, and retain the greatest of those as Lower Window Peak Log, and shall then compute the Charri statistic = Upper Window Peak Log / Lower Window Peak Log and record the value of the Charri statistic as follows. 0.963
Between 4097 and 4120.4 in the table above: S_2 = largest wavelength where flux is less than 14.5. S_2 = 4117.09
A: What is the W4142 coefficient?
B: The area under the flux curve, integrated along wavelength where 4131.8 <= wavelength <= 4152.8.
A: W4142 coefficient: 316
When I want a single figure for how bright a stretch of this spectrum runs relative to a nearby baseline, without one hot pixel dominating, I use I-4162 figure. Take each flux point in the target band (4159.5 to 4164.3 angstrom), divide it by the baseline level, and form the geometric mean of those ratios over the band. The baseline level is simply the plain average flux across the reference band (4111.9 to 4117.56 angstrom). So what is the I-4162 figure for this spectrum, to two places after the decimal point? 1.06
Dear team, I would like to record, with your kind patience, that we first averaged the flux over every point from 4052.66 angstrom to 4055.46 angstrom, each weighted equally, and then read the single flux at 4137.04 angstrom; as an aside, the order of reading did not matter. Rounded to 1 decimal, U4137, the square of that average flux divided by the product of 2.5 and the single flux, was 8.2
